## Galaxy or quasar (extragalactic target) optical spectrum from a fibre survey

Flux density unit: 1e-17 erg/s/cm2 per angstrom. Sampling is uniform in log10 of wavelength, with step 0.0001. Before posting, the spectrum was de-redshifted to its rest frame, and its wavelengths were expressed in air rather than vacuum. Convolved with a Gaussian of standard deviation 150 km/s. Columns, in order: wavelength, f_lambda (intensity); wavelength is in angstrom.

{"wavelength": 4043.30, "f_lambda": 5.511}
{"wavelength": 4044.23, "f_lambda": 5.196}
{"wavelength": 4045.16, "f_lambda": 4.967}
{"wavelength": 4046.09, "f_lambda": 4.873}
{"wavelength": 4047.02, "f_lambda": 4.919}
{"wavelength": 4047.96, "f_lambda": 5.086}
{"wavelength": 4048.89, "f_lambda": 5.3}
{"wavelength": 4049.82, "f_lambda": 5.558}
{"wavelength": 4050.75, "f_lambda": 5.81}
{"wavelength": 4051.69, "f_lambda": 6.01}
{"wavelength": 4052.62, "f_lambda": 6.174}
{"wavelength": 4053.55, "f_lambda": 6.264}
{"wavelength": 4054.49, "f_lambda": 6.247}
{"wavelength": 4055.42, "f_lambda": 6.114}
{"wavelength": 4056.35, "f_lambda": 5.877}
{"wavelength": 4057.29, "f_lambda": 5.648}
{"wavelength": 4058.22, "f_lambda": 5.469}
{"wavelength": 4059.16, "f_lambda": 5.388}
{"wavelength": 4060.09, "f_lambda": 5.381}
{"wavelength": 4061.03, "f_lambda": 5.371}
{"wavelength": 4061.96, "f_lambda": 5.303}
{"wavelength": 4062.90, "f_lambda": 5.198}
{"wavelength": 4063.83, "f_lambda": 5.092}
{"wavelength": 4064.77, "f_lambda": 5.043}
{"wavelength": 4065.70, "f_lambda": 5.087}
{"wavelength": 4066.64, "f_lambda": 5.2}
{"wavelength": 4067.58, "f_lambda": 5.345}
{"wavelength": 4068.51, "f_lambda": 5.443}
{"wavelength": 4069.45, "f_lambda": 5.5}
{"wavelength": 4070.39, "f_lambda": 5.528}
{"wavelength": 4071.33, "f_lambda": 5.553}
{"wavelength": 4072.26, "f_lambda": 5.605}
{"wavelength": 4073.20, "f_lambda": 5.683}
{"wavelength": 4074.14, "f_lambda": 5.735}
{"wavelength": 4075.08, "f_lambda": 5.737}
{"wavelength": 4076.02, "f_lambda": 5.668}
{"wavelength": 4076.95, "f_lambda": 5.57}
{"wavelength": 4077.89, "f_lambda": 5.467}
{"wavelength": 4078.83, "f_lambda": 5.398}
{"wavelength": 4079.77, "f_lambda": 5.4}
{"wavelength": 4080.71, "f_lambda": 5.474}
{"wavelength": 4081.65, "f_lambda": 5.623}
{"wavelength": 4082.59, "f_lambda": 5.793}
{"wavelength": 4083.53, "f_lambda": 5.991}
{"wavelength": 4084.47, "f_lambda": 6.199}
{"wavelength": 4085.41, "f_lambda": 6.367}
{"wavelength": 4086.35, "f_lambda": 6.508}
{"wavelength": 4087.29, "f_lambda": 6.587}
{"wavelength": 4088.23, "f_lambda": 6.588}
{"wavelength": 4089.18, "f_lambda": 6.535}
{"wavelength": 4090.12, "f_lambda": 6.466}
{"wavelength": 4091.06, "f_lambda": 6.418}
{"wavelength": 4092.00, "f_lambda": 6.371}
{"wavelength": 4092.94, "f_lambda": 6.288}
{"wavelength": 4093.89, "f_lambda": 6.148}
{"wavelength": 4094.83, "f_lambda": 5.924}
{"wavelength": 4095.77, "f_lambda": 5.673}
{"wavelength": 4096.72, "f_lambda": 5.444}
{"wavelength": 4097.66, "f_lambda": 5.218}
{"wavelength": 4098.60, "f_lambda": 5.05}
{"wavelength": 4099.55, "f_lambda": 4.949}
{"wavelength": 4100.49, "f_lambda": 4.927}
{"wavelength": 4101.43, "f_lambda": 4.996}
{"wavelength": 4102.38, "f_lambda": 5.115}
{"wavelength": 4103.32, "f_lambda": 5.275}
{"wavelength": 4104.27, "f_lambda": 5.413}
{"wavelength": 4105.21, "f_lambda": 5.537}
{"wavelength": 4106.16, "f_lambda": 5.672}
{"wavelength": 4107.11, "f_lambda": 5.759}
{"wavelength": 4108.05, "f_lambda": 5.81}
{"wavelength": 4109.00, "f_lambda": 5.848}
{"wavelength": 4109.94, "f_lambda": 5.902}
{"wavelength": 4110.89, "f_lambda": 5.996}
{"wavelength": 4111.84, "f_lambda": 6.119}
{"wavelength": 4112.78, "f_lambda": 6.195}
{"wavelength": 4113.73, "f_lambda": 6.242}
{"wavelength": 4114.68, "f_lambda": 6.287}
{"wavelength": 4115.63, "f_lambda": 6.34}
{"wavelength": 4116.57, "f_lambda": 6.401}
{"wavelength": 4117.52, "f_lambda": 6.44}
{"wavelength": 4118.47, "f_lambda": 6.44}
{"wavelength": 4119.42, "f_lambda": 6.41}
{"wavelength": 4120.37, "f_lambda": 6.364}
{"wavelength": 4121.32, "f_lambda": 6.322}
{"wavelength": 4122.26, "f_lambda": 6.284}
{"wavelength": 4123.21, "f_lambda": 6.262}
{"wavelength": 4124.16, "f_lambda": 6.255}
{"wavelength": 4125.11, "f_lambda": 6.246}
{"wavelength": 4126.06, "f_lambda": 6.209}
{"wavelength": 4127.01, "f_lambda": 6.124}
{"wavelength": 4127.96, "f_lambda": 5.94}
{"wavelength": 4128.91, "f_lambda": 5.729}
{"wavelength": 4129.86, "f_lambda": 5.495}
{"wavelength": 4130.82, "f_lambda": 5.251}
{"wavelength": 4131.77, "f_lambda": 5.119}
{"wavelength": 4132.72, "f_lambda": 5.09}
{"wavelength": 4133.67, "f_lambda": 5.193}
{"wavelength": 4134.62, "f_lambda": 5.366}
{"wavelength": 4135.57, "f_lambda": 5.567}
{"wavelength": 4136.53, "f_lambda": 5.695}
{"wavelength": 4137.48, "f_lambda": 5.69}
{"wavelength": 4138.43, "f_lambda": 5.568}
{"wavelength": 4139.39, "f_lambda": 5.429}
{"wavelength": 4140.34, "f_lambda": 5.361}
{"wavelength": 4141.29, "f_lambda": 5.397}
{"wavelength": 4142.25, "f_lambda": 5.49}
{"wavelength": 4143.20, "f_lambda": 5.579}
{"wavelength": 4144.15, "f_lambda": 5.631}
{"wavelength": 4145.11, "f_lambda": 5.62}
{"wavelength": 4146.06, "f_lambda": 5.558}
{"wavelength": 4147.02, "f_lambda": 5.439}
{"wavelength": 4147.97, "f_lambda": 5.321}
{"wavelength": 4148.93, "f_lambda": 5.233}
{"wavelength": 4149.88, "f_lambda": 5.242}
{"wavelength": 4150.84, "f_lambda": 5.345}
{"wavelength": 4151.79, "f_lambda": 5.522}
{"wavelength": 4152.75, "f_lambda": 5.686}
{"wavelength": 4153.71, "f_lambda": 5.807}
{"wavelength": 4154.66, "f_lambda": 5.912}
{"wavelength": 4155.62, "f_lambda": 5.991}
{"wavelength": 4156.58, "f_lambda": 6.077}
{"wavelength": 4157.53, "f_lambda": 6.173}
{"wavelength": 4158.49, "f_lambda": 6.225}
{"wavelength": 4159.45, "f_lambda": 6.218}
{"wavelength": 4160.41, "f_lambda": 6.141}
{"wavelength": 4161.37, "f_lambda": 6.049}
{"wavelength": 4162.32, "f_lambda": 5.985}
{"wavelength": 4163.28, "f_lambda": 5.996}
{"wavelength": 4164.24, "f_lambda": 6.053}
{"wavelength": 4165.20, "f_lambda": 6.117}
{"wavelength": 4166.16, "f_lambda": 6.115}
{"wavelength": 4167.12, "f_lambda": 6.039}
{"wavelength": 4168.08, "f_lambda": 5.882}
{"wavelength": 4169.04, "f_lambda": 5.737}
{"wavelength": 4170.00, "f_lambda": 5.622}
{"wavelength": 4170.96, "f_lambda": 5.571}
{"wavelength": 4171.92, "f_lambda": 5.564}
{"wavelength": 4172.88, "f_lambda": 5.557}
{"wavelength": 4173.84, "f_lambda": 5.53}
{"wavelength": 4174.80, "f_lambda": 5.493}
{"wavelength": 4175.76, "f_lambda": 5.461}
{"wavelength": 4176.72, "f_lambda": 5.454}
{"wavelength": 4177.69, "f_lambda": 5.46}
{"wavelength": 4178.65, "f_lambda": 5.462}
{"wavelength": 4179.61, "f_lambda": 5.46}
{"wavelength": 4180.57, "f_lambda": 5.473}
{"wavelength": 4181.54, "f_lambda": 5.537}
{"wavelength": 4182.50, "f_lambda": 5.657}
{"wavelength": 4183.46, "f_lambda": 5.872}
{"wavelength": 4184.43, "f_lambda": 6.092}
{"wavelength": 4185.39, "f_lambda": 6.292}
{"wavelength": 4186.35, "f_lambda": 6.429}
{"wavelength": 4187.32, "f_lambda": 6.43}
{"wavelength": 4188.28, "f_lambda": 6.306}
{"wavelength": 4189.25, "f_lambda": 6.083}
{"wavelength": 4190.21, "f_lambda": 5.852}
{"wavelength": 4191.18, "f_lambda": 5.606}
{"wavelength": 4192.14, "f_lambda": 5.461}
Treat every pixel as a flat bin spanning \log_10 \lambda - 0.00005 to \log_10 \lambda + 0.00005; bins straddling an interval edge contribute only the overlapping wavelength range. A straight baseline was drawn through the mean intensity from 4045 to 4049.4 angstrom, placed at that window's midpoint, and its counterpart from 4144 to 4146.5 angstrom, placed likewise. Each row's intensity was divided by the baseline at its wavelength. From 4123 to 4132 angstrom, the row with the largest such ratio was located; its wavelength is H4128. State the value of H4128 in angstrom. 4123.21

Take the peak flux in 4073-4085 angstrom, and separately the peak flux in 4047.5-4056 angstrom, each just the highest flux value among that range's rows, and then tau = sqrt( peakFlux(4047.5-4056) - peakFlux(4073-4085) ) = 0.3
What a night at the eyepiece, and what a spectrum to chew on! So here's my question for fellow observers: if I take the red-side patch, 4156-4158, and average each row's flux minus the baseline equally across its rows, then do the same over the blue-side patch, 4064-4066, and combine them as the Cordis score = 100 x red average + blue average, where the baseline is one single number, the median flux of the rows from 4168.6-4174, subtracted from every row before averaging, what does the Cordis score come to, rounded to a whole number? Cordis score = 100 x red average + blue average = 55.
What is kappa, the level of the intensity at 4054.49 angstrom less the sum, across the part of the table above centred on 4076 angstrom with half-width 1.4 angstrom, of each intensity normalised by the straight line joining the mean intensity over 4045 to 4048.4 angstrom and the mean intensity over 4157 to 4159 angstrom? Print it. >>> 3.0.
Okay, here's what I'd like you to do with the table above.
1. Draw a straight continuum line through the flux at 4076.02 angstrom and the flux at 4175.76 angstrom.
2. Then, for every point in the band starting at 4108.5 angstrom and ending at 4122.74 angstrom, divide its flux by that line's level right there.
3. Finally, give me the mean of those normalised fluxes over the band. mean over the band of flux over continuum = 1.12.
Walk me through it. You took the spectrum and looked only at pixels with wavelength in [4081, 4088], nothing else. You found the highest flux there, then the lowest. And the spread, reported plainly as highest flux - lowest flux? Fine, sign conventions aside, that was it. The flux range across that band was 1.0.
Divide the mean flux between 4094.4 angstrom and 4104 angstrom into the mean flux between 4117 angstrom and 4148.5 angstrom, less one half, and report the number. 0.59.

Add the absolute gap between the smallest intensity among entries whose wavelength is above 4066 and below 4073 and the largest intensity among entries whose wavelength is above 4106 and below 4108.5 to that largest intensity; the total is 6.42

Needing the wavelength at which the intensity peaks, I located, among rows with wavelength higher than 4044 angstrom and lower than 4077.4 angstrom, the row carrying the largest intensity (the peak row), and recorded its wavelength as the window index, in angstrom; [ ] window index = 4053.55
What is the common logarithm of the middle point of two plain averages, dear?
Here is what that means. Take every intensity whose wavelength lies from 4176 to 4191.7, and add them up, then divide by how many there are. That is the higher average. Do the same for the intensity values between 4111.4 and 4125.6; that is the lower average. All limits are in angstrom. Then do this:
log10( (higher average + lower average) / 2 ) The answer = 0.783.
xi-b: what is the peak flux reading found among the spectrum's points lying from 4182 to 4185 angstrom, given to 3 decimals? 6.092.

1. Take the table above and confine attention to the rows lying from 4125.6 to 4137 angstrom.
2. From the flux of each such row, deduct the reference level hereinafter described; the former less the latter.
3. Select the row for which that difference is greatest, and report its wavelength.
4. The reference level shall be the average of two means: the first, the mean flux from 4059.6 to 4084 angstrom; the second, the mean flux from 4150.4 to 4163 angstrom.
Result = 4126.06 angstrom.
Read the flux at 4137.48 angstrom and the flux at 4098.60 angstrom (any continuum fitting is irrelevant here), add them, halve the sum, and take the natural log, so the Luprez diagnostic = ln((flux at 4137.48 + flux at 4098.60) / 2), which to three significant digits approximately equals 1.68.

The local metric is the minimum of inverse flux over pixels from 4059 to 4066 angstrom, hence 0.186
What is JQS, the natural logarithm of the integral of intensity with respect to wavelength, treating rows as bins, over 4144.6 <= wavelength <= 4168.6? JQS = 4.94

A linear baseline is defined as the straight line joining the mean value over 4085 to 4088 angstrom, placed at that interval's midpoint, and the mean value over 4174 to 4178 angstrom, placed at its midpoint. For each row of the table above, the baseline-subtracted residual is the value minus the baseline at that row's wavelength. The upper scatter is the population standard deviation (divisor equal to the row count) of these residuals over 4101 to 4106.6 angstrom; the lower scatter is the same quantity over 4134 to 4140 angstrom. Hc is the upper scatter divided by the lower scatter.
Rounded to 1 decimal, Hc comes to 2.0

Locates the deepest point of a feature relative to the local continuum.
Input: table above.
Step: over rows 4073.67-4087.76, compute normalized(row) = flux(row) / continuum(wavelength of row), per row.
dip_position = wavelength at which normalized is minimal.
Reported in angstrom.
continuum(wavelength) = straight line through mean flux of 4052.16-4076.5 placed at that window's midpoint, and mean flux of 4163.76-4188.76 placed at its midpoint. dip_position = 4078.83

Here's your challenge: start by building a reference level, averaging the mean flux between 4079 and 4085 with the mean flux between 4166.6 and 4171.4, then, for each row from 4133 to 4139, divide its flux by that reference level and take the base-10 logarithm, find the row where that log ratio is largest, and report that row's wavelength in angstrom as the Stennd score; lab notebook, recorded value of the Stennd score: 4136.53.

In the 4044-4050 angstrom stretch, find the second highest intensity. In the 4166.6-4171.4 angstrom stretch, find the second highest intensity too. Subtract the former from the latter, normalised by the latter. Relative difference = 0.10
